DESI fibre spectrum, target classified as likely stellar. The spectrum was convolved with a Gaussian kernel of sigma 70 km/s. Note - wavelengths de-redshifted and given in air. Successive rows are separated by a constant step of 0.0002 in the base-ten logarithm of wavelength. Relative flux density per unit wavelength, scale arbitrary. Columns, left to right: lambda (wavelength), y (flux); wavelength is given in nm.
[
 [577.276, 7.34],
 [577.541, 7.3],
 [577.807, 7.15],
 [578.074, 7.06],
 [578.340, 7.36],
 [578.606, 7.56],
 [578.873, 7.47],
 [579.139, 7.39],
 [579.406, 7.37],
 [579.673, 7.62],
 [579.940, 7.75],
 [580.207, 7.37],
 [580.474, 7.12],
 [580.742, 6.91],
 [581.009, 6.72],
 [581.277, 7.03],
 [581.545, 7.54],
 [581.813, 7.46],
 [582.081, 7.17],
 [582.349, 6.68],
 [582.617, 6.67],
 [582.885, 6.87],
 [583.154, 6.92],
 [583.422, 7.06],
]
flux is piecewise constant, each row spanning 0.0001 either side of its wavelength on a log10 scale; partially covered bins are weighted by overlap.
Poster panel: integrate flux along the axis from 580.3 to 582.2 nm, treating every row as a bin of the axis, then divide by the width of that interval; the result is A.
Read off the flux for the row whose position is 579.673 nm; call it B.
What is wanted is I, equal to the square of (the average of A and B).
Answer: 54.5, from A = 7.1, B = 7.62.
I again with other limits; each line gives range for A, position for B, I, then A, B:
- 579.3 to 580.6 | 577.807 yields 53.3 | 7.5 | 7.15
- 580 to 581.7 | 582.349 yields 47.8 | 7.1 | 6.68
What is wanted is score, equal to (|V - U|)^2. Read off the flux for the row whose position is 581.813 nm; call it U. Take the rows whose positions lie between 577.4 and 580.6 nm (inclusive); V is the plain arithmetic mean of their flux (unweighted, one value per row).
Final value 0.007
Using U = 7.46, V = 7.38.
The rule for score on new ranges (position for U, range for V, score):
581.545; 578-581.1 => 0.054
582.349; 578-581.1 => 0.395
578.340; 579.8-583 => 0.064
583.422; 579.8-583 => 0.002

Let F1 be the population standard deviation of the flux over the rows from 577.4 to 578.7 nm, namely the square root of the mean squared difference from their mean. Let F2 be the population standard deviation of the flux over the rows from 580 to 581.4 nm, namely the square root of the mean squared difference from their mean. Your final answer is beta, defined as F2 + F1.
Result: 0.39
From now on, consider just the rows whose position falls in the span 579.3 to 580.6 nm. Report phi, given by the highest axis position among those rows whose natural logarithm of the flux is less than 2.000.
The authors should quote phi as 580.474 nm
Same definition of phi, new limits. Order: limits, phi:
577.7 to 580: 579.406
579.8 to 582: 581.277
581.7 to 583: 582.885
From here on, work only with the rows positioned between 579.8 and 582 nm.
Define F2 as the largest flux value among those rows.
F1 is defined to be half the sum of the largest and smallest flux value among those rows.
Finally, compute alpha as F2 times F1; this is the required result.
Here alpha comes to 56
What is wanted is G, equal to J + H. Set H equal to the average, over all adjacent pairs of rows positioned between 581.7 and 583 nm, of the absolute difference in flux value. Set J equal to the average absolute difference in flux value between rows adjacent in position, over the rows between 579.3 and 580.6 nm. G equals 0.50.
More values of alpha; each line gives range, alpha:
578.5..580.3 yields 59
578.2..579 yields 56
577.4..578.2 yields 52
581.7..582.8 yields 53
